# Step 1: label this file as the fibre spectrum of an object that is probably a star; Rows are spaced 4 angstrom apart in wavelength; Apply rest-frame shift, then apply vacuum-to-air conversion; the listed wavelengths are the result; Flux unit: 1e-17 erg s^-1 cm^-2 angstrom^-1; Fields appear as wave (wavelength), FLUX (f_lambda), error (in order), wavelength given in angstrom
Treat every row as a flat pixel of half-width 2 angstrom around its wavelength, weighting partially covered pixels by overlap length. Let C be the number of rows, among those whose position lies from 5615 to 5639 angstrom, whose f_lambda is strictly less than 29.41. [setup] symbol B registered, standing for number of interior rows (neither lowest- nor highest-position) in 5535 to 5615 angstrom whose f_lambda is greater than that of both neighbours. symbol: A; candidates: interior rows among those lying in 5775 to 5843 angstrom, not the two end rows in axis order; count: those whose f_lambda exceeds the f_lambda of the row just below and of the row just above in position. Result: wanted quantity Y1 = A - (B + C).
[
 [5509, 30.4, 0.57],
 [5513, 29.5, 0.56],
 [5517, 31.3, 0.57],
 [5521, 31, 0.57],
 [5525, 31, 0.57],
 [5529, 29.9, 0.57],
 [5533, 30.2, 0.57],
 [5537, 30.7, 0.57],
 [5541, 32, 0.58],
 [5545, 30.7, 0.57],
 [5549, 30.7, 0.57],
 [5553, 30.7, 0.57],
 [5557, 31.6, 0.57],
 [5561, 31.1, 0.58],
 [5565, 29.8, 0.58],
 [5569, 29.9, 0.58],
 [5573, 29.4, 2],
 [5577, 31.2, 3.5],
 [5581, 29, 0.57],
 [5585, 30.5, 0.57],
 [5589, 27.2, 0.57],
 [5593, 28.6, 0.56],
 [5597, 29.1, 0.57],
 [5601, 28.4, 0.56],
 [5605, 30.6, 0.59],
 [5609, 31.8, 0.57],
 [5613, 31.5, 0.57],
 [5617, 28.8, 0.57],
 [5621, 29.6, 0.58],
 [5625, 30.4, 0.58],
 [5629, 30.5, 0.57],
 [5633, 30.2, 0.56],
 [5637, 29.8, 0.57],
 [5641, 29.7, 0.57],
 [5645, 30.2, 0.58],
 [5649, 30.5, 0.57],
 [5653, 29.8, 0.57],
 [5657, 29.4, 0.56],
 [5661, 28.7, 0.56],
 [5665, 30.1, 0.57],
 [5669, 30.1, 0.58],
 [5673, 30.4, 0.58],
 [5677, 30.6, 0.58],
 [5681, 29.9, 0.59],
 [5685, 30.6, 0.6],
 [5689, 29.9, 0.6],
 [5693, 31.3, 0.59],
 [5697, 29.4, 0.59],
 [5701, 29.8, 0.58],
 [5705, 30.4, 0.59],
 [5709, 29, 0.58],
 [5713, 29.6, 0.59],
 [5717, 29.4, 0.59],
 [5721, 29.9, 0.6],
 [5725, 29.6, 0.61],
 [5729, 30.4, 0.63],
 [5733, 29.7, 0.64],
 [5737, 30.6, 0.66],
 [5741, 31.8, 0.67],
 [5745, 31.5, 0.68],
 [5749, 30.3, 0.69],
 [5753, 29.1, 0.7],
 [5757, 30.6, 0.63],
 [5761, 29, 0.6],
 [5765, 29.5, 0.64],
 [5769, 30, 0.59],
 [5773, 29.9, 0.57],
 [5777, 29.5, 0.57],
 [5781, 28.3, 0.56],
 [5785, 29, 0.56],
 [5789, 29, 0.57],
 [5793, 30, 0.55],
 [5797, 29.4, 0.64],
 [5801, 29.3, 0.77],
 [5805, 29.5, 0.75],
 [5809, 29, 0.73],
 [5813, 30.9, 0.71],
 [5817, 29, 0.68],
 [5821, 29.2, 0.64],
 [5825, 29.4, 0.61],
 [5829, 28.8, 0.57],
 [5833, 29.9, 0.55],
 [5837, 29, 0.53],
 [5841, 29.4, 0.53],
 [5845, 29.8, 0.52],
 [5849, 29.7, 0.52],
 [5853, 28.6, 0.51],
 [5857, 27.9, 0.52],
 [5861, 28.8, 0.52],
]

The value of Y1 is -3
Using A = 5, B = 7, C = 1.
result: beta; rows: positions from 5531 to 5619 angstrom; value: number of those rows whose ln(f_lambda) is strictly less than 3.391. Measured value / 7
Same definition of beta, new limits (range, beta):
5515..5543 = 0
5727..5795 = 7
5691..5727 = 5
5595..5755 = 12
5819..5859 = 7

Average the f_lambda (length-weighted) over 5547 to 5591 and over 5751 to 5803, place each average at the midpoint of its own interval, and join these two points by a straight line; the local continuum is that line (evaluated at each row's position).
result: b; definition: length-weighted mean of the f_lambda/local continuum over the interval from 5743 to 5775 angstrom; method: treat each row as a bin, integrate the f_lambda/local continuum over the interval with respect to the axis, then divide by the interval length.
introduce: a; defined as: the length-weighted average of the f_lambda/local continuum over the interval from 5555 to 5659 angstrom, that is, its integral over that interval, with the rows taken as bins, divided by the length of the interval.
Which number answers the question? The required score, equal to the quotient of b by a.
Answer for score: 1.02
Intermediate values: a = 1.00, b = 1.02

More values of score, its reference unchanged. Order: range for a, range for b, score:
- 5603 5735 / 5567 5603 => 0.96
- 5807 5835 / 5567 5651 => 0.99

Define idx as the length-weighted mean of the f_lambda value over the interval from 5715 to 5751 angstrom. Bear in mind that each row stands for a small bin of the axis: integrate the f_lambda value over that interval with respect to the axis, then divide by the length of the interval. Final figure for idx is 30.4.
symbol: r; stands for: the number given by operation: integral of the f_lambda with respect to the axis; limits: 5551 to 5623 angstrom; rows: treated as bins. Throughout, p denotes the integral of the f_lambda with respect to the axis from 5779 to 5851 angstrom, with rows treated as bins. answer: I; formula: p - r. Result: -41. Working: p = 2114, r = 2155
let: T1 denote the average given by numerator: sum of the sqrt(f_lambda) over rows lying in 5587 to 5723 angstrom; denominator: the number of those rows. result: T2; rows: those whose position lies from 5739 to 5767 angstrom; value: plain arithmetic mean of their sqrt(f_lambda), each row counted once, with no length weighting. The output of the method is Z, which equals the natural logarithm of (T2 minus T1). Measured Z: -3.3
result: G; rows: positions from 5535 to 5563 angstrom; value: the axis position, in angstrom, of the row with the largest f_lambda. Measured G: 5541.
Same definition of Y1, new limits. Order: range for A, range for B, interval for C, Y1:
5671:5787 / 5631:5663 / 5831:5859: 5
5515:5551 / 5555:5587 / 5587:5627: -6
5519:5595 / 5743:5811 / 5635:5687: -1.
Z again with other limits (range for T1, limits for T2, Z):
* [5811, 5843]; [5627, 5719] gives -3.0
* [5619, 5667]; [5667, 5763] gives -4.0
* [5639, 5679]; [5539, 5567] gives -2.4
